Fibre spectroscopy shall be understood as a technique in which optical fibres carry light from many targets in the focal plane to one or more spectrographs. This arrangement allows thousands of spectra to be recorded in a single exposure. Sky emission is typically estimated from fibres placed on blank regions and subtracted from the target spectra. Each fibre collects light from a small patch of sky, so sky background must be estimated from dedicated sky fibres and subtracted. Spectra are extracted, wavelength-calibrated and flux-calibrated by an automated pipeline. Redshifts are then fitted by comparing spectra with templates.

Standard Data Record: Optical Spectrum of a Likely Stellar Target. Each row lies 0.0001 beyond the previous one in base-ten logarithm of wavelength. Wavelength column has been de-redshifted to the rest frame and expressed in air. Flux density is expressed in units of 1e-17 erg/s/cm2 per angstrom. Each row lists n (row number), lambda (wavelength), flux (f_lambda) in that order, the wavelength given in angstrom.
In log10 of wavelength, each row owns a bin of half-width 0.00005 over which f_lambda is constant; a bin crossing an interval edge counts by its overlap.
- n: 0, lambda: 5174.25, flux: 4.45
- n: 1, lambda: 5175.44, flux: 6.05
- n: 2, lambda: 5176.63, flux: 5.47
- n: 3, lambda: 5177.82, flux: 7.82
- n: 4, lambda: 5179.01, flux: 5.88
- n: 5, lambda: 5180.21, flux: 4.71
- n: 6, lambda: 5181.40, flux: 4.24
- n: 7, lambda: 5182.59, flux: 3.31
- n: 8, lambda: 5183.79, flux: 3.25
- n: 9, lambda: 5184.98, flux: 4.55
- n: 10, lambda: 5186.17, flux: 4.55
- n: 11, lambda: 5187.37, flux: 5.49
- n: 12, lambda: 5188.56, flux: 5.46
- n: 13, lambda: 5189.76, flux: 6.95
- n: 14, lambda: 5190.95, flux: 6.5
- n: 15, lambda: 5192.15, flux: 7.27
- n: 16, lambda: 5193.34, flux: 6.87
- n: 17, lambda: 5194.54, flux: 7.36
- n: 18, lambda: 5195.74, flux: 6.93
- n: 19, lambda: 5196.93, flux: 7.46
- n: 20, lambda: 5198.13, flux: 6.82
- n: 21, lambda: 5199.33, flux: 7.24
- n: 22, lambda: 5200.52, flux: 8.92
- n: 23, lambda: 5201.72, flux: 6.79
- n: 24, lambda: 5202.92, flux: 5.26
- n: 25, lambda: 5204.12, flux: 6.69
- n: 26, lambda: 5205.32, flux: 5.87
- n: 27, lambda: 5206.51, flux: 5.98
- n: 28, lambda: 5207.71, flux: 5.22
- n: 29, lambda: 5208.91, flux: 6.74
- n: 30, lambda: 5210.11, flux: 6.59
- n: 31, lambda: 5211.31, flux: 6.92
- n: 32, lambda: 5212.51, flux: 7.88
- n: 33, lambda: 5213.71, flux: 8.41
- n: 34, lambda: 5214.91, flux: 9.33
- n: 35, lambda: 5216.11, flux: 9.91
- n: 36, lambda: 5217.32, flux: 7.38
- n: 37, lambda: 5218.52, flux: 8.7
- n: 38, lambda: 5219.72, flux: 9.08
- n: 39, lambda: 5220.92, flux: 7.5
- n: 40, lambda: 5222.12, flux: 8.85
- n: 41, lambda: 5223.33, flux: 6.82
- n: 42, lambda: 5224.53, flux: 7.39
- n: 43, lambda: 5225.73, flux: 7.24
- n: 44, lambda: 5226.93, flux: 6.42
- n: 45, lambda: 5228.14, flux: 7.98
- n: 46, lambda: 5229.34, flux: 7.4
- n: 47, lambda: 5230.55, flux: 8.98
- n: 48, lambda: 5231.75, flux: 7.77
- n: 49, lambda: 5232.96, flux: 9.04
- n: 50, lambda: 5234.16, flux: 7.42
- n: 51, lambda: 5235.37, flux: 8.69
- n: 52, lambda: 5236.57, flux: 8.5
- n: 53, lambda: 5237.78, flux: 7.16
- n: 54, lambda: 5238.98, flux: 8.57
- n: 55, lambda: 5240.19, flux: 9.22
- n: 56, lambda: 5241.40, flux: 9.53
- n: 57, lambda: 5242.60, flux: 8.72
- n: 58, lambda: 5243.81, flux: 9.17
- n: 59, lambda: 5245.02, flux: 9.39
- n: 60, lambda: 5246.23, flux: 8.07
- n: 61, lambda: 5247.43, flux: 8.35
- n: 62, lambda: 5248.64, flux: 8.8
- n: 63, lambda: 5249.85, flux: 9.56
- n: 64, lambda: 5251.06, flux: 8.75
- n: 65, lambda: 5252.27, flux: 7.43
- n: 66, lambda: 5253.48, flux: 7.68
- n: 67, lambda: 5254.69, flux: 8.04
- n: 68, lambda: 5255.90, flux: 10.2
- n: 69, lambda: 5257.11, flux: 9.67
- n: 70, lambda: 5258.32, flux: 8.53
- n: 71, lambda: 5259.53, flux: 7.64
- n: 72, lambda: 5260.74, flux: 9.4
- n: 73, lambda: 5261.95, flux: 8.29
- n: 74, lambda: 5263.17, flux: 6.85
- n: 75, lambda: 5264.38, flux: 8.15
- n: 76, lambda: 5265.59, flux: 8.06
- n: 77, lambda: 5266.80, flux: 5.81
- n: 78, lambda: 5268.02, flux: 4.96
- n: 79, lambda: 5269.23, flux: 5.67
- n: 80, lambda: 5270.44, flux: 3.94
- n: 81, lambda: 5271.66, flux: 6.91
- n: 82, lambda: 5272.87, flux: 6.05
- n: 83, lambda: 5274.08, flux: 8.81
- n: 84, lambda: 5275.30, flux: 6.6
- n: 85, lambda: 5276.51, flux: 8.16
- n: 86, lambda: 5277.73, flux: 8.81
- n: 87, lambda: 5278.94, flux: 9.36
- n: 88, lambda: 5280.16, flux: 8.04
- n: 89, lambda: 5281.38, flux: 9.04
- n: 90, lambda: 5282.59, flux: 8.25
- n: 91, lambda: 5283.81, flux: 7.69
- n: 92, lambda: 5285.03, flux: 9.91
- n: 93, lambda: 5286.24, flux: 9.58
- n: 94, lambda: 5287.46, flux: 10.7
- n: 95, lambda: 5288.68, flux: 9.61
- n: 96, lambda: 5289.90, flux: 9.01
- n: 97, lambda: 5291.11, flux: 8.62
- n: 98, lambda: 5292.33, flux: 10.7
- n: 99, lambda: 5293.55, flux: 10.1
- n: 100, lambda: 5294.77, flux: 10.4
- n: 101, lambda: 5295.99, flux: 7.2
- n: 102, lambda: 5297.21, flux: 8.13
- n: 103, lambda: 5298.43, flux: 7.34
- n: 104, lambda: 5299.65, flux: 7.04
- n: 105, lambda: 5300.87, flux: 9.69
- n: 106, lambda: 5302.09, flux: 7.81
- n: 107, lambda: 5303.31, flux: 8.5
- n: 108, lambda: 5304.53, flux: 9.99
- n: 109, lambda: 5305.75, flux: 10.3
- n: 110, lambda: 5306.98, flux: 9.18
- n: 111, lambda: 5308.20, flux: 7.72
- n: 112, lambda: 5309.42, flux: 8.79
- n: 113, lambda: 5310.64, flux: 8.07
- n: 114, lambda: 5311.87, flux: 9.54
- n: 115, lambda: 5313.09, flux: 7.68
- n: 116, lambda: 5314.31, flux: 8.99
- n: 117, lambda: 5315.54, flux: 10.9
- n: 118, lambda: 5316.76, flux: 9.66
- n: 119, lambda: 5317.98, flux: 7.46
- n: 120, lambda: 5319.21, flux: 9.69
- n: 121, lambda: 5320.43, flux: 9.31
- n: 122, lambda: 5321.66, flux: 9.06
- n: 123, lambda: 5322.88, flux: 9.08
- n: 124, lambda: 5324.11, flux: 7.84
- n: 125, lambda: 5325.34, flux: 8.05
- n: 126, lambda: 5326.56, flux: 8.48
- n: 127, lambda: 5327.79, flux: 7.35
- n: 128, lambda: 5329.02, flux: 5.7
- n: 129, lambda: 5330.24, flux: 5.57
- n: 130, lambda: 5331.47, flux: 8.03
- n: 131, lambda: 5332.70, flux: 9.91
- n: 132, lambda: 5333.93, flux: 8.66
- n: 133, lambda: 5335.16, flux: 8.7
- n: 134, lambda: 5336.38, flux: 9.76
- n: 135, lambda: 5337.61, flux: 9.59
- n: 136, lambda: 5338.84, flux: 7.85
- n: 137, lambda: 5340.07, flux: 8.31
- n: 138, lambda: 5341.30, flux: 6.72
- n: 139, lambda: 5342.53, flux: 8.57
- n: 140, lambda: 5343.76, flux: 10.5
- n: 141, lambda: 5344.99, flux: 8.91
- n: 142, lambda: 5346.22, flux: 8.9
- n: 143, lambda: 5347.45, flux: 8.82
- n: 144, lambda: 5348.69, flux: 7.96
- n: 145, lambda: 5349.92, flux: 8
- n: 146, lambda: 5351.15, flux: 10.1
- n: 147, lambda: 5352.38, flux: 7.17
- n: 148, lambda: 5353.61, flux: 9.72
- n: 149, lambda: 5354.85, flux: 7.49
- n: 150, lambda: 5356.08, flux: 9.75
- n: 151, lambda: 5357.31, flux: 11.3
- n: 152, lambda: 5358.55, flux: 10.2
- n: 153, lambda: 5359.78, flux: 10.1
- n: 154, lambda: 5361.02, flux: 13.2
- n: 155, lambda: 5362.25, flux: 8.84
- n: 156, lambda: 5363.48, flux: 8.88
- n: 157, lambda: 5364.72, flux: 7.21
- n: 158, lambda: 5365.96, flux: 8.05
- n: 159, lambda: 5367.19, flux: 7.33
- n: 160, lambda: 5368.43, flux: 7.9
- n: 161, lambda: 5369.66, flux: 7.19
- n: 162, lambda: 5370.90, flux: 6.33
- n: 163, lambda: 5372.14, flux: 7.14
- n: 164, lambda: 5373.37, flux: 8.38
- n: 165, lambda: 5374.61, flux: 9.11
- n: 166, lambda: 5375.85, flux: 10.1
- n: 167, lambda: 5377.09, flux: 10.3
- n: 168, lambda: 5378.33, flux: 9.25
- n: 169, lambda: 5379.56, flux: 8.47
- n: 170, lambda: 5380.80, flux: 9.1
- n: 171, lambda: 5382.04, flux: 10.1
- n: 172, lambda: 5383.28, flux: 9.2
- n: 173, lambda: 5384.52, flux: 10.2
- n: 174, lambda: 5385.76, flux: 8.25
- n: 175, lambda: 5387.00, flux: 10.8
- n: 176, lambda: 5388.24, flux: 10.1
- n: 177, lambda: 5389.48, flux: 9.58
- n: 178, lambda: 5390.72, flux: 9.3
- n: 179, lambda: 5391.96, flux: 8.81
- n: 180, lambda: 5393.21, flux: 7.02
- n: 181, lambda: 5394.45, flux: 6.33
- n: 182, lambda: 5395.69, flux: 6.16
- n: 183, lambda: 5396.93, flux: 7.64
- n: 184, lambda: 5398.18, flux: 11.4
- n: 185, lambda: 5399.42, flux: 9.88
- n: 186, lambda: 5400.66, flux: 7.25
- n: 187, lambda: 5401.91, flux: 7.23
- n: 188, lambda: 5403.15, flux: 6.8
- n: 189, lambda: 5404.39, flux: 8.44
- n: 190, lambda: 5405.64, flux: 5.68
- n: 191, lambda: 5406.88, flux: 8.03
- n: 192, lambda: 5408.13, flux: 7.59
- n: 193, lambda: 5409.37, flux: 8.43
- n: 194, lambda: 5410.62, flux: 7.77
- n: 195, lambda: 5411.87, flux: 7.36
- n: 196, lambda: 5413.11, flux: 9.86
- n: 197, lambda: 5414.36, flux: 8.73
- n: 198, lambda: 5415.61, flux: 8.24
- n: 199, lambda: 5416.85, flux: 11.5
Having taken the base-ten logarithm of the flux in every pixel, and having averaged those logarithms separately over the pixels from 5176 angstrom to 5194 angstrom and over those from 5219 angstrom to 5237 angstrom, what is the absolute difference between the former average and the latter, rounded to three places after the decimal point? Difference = 0.172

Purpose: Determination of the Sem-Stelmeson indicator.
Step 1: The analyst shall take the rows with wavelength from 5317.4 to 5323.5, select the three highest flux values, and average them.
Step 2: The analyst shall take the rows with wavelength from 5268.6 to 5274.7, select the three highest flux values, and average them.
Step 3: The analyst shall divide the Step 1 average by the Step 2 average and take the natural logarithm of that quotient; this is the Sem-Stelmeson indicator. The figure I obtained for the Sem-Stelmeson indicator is 0.25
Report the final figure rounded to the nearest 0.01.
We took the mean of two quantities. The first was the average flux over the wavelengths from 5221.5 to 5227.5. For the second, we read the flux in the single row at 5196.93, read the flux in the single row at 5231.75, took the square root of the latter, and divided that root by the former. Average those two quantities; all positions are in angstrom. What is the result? 3.86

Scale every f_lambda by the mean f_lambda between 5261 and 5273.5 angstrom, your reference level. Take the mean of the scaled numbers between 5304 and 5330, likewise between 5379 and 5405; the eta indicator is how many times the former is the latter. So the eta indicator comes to 1.00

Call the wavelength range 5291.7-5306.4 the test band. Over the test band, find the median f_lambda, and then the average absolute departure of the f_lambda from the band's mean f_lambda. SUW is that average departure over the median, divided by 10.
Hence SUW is 0.0139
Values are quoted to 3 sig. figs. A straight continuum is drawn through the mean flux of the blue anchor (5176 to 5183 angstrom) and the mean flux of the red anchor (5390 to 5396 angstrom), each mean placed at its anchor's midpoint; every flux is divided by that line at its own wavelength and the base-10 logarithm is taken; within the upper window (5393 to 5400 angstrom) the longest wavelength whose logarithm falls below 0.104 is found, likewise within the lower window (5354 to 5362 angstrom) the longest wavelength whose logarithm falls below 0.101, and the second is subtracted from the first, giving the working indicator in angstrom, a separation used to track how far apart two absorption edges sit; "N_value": 42.1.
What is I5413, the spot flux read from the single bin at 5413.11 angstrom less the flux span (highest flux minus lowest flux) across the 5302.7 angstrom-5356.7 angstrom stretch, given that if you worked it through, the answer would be 4.5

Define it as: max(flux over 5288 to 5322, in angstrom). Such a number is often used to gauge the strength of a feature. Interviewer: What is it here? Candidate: 10.9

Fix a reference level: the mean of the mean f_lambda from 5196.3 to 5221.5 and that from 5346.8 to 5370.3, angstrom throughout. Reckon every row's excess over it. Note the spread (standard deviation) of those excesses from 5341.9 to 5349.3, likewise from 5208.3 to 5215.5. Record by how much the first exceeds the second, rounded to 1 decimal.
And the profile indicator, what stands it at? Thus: -0.2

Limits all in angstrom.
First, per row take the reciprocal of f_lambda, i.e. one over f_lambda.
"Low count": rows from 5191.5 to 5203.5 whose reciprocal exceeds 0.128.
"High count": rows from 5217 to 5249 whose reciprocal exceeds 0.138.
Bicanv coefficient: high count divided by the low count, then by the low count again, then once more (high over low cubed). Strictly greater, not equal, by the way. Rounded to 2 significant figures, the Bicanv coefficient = 0.0055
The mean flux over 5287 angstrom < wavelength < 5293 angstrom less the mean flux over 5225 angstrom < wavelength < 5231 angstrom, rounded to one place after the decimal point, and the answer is 2.1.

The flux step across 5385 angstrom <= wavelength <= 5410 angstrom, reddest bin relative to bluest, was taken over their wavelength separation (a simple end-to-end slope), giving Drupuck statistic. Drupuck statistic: 0.01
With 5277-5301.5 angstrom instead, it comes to 0.04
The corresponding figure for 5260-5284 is -0.07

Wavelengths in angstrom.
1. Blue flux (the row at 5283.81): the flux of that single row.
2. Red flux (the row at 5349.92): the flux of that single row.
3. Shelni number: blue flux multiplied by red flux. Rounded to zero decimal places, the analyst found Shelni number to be 62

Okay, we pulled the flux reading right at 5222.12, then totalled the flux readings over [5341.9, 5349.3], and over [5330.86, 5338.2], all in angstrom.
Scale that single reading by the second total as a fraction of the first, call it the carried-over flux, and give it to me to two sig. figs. 9.0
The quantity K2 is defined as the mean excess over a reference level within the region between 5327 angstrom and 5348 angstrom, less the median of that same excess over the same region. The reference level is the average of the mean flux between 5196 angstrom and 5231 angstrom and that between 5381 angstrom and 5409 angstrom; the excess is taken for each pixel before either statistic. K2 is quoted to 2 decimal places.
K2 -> -0.32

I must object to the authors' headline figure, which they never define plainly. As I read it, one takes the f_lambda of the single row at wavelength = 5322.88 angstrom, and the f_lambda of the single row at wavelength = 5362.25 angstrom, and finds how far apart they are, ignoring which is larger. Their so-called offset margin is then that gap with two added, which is 2.2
